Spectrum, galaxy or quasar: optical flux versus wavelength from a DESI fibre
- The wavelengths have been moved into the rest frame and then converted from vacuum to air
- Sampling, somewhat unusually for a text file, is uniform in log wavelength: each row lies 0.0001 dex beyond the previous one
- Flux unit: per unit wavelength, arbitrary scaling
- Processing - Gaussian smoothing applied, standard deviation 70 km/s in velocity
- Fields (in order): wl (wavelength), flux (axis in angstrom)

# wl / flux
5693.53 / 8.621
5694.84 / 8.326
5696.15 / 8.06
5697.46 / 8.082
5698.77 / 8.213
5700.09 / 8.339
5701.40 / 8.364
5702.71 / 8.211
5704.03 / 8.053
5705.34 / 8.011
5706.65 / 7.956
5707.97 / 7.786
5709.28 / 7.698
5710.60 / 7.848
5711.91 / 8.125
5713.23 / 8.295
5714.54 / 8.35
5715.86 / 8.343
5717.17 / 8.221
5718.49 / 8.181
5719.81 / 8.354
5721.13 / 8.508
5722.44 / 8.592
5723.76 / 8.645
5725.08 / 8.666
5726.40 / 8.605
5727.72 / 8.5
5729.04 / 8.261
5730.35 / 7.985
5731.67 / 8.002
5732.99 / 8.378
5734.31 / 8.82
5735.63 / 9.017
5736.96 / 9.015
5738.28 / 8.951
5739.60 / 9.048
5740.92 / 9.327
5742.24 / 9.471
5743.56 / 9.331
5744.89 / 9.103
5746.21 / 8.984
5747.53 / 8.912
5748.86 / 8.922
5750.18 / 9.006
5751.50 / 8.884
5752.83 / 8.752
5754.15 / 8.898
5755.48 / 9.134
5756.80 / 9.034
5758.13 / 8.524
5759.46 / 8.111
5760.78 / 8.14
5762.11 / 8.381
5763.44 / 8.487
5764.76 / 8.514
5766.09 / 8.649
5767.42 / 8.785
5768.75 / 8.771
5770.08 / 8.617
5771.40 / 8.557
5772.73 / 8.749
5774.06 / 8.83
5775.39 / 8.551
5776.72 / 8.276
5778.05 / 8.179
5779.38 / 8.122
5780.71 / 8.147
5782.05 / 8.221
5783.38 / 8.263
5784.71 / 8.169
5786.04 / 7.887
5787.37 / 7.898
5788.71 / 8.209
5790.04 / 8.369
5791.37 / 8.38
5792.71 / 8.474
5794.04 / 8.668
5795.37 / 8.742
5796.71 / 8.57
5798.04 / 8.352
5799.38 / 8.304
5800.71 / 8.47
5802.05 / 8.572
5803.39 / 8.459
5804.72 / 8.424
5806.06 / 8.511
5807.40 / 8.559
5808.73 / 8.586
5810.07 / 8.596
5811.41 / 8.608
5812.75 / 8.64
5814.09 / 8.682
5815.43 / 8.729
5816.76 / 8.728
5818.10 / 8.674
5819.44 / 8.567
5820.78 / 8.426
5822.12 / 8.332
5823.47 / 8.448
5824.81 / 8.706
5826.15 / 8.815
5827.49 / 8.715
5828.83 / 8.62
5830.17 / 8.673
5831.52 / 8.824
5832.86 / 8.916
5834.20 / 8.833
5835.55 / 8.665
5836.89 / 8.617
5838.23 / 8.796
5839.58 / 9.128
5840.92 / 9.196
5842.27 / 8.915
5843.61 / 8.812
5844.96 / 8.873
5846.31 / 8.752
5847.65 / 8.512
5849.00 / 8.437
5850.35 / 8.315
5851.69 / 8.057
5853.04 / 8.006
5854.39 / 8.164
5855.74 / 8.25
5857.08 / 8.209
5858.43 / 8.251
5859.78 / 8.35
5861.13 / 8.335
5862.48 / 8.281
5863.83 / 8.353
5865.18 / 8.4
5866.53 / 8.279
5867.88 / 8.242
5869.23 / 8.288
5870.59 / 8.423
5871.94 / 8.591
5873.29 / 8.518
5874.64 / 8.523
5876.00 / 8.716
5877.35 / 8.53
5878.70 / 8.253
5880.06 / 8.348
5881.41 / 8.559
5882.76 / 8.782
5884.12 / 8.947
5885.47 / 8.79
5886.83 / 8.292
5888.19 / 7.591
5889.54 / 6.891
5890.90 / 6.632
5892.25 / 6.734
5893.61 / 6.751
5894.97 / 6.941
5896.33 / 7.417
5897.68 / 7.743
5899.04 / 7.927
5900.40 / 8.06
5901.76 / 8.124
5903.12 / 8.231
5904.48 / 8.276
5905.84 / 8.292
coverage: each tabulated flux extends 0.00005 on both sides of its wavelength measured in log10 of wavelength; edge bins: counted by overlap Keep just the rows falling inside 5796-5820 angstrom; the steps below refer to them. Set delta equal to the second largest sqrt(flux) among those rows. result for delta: 2.95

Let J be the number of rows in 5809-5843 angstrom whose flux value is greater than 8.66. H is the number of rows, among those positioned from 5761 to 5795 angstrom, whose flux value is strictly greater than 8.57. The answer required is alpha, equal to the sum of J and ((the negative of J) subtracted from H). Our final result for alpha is 39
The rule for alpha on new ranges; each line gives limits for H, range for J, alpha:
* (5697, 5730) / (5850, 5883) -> 8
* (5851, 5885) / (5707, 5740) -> 16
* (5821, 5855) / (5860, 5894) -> 25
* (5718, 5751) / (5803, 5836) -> 41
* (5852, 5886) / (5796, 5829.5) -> 19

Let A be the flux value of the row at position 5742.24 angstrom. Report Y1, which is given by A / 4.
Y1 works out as 2.37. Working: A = 9.471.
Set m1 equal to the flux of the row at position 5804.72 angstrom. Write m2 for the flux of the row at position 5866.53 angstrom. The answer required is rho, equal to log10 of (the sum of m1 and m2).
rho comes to 1.22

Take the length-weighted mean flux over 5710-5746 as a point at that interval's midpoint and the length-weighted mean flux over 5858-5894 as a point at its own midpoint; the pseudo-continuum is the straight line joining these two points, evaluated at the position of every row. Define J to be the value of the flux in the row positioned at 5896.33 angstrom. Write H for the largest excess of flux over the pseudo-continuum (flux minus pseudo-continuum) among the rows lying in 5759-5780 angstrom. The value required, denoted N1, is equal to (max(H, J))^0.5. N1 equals 2.72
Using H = 0.36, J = 7.417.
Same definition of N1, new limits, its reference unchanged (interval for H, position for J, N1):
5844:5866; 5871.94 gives 2.93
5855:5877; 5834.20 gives 2.97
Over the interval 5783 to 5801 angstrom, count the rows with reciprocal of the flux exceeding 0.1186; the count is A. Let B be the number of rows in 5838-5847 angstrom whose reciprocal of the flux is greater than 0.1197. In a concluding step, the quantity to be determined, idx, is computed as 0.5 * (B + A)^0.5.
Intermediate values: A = 9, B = 0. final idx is 1.5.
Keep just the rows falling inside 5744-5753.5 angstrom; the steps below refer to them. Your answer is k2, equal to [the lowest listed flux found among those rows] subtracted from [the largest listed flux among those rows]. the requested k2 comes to 0.35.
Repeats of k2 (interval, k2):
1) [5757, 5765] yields 0.41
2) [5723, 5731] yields 0.68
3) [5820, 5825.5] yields 0.37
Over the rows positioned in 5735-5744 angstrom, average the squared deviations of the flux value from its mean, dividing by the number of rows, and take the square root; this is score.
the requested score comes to 0.19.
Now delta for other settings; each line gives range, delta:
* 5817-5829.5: 2.95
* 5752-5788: 3.01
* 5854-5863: 2.89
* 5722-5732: 2.94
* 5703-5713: 2.84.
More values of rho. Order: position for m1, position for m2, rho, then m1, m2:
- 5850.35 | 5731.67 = 1.21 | 8.315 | 8.002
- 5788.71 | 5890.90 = 1.17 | 8.209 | 6.632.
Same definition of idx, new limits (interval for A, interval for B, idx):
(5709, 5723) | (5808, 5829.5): 1.6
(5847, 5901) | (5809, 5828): 2.7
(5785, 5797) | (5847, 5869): 2.1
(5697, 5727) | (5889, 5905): 2.7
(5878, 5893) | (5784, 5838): 1.9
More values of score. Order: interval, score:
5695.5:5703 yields 0.11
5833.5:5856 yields 0.35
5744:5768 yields 0.30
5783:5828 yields 0.22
